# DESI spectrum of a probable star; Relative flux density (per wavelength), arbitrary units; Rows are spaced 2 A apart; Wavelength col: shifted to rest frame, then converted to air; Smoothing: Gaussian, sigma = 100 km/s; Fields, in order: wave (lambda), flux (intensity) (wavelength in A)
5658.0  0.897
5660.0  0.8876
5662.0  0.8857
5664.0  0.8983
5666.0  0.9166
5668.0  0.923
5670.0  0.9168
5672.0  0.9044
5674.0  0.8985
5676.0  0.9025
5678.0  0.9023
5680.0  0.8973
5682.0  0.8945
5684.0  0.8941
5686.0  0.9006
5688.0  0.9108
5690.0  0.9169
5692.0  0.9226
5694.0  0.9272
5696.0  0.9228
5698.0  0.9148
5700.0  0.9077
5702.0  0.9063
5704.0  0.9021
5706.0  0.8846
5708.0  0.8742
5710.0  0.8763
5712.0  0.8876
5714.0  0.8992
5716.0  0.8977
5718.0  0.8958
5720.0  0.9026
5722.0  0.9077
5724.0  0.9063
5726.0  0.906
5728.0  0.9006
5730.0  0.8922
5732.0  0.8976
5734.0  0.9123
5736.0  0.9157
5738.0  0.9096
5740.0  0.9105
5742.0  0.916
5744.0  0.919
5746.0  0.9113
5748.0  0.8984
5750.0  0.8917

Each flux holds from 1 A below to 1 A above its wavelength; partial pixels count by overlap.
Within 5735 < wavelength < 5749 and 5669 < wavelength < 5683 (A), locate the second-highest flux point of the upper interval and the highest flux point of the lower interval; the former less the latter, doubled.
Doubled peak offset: -0.002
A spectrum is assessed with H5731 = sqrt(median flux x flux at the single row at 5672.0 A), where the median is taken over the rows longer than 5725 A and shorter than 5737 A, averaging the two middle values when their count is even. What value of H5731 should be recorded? 0.904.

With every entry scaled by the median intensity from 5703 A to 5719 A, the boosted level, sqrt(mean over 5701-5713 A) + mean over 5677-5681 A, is 2.01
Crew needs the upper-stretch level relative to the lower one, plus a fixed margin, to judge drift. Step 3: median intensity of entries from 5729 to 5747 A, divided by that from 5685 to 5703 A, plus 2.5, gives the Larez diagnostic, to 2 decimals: 3.50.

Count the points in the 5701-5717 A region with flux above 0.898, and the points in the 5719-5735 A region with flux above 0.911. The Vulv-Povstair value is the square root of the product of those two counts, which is 1.7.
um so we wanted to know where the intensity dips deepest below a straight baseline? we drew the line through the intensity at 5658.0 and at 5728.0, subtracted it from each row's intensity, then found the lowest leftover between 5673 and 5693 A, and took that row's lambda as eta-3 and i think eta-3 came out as 5684.0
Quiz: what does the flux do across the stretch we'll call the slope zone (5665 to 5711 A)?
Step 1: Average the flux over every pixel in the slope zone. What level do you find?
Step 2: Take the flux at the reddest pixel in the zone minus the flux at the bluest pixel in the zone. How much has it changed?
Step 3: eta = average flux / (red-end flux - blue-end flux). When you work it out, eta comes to -22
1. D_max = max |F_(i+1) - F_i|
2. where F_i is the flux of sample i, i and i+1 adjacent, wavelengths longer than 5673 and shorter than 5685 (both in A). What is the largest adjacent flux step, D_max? 0.0050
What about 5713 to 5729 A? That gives 0.0068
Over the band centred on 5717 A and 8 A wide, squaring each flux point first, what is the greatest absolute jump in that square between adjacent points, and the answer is 0.0122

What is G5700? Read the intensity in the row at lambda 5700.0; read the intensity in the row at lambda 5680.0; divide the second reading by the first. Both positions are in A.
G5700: 0.989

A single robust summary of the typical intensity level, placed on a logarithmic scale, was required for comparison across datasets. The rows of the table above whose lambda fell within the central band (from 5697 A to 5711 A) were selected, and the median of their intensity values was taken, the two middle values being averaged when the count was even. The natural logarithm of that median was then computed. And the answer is -0.103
